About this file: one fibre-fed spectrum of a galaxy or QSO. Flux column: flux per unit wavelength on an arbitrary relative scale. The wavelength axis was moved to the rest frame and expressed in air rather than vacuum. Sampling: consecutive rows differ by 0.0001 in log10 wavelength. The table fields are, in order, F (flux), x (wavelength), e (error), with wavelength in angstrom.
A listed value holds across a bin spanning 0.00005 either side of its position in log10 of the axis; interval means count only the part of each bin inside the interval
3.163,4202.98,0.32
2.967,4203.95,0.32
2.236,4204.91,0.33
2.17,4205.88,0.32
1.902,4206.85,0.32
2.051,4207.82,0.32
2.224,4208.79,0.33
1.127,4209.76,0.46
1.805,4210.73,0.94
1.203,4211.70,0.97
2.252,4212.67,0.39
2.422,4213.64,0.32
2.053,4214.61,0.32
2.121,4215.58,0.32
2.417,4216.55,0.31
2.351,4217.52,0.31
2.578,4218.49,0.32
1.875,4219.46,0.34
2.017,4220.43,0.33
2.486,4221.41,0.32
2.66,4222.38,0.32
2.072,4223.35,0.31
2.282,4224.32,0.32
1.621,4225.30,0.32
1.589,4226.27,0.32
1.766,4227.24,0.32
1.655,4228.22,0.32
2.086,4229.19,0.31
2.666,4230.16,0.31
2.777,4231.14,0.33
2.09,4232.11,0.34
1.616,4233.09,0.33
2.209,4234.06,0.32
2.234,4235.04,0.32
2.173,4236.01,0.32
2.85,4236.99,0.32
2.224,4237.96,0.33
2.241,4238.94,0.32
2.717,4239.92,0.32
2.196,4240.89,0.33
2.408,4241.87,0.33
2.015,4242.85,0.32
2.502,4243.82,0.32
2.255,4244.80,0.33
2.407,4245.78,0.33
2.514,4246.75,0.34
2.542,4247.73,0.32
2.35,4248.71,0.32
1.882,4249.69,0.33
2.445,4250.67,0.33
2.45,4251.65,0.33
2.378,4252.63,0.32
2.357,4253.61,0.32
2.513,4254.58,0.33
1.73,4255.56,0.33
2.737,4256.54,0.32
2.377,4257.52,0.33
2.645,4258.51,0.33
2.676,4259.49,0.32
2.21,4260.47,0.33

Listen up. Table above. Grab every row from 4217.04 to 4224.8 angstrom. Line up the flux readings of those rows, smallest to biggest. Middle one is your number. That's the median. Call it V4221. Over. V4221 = 2.32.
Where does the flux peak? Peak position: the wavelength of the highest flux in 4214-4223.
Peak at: 4222.38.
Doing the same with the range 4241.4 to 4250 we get 4247.73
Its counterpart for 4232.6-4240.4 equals 4236.99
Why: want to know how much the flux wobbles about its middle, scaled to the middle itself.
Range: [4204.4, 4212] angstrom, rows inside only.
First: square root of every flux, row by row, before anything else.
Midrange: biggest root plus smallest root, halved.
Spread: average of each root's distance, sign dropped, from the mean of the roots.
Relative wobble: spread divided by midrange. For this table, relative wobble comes 0.11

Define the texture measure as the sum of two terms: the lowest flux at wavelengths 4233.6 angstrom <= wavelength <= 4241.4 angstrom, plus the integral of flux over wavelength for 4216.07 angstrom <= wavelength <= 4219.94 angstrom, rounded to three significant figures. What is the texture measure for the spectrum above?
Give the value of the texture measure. 11.1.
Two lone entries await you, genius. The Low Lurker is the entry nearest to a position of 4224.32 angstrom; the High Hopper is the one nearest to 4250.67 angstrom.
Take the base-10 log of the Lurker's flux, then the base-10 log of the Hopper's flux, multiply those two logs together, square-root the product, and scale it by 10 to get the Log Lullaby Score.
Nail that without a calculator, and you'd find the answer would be 3.7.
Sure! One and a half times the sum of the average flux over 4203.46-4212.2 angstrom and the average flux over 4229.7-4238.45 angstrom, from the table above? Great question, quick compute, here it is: 6.4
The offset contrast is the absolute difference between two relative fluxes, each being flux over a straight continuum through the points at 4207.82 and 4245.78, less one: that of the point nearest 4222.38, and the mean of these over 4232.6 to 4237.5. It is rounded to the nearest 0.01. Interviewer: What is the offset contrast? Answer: 0.26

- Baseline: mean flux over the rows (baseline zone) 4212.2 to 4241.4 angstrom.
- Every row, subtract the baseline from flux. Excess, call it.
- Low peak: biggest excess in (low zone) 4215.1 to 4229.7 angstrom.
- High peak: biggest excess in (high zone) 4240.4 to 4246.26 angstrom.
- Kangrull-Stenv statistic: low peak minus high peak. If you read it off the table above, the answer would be 0.16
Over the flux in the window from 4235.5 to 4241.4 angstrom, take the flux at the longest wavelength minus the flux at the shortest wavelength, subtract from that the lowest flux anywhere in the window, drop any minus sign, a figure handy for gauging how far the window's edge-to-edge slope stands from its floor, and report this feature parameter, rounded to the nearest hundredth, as 2.15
